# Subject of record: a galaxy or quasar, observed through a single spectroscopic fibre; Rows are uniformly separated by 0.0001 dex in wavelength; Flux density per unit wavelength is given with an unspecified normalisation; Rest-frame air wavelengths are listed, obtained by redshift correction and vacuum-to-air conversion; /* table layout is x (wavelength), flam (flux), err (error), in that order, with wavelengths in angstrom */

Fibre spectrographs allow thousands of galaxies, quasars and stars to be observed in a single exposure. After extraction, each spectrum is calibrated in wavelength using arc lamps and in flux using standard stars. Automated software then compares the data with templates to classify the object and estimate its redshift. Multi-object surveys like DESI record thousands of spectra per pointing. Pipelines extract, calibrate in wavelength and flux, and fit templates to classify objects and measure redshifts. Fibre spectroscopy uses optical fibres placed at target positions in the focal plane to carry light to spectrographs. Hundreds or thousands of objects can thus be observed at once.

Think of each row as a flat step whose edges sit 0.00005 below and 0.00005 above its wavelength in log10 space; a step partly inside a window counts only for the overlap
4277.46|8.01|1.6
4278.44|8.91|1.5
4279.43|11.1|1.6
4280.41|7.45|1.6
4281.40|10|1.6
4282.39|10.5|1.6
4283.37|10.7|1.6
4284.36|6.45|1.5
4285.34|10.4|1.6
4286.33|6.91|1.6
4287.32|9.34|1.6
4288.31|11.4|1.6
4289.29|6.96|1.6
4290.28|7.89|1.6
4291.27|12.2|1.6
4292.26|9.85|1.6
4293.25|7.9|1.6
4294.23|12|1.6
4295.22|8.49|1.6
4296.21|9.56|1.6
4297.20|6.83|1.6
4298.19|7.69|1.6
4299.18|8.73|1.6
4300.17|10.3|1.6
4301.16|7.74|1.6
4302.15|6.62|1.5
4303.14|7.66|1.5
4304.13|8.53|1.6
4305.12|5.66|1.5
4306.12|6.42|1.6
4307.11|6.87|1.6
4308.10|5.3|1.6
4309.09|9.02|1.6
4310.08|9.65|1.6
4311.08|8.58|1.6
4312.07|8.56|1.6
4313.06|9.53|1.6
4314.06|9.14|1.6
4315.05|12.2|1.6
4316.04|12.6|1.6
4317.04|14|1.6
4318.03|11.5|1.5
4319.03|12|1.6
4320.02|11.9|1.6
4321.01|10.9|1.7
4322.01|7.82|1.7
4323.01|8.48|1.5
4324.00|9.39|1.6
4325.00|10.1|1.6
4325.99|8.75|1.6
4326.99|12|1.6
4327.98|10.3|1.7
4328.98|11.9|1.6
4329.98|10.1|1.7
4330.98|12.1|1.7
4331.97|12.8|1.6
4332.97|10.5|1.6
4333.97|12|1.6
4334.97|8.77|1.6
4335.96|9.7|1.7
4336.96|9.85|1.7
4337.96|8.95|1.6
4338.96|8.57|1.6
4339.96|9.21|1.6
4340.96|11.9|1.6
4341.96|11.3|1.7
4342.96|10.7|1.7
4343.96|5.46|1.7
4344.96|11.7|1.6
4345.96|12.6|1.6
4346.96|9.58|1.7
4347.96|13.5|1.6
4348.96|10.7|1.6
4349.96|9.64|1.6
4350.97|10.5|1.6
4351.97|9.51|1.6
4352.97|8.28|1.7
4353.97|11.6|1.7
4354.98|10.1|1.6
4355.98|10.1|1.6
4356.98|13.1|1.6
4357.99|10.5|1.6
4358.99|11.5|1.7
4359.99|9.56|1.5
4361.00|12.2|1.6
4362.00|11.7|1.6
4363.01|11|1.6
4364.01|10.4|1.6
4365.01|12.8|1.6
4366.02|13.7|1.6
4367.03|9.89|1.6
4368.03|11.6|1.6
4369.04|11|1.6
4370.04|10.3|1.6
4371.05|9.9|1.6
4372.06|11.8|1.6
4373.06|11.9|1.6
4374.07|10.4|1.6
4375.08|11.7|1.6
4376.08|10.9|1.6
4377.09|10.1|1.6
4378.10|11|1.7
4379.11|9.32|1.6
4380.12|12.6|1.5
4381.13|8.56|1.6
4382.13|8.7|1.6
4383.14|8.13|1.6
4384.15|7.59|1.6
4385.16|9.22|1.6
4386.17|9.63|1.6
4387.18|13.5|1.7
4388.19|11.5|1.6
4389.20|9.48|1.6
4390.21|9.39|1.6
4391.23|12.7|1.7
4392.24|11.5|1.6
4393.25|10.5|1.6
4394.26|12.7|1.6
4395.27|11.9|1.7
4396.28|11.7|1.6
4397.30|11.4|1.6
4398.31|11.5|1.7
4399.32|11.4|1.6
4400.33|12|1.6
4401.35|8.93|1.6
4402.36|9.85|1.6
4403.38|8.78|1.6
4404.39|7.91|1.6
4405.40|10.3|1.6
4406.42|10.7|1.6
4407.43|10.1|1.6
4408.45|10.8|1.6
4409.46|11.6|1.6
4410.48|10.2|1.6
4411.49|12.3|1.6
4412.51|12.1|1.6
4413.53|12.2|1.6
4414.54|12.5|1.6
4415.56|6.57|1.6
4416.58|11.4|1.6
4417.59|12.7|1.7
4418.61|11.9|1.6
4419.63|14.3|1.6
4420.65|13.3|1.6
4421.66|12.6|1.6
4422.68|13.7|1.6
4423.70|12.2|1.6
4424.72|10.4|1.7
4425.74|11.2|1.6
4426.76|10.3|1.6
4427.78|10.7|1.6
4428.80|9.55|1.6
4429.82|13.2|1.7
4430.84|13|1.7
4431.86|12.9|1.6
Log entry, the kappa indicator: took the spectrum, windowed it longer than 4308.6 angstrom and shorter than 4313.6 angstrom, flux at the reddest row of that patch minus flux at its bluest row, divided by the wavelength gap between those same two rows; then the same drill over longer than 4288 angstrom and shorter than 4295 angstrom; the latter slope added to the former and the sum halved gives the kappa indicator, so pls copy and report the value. 0.11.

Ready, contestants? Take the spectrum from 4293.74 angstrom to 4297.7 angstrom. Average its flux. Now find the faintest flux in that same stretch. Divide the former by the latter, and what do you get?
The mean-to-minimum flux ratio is 1.35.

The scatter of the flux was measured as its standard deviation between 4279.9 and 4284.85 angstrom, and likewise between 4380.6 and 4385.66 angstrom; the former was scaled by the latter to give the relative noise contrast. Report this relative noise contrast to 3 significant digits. 3.16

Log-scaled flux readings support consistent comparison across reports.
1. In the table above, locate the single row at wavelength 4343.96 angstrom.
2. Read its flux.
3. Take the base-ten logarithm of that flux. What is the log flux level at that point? 0.74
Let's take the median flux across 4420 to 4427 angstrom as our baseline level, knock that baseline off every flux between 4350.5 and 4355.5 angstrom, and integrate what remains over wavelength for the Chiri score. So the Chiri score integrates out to -11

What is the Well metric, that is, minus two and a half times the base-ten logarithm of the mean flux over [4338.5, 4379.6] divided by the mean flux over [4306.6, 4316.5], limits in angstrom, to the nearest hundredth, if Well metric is -0.18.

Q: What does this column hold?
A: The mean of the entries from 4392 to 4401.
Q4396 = 11.6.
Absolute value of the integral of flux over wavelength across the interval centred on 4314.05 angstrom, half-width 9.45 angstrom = 179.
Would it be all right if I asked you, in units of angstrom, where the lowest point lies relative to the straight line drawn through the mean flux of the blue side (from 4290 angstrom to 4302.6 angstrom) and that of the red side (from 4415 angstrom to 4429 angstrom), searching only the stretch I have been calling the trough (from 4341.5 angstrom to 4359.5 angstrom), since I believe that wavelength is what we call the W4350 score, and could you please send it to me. 4343.96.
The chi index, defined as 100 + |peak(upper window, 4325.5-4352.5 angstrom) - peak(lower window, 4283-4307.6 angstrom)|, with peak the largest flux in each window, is 101.3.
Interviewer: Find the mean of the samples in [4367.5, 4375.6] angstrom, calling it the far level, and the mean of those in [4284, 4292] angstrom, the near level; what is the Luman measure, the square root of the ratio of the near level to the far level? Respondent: 0.90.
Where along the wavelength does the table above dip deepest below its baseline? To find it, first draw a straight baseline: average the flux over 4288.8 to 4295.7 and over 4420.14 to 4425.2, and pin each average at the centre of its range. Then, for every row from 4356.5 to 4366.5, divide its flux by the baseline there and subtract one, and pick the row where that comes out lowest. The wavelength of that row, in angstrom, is 4359.99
